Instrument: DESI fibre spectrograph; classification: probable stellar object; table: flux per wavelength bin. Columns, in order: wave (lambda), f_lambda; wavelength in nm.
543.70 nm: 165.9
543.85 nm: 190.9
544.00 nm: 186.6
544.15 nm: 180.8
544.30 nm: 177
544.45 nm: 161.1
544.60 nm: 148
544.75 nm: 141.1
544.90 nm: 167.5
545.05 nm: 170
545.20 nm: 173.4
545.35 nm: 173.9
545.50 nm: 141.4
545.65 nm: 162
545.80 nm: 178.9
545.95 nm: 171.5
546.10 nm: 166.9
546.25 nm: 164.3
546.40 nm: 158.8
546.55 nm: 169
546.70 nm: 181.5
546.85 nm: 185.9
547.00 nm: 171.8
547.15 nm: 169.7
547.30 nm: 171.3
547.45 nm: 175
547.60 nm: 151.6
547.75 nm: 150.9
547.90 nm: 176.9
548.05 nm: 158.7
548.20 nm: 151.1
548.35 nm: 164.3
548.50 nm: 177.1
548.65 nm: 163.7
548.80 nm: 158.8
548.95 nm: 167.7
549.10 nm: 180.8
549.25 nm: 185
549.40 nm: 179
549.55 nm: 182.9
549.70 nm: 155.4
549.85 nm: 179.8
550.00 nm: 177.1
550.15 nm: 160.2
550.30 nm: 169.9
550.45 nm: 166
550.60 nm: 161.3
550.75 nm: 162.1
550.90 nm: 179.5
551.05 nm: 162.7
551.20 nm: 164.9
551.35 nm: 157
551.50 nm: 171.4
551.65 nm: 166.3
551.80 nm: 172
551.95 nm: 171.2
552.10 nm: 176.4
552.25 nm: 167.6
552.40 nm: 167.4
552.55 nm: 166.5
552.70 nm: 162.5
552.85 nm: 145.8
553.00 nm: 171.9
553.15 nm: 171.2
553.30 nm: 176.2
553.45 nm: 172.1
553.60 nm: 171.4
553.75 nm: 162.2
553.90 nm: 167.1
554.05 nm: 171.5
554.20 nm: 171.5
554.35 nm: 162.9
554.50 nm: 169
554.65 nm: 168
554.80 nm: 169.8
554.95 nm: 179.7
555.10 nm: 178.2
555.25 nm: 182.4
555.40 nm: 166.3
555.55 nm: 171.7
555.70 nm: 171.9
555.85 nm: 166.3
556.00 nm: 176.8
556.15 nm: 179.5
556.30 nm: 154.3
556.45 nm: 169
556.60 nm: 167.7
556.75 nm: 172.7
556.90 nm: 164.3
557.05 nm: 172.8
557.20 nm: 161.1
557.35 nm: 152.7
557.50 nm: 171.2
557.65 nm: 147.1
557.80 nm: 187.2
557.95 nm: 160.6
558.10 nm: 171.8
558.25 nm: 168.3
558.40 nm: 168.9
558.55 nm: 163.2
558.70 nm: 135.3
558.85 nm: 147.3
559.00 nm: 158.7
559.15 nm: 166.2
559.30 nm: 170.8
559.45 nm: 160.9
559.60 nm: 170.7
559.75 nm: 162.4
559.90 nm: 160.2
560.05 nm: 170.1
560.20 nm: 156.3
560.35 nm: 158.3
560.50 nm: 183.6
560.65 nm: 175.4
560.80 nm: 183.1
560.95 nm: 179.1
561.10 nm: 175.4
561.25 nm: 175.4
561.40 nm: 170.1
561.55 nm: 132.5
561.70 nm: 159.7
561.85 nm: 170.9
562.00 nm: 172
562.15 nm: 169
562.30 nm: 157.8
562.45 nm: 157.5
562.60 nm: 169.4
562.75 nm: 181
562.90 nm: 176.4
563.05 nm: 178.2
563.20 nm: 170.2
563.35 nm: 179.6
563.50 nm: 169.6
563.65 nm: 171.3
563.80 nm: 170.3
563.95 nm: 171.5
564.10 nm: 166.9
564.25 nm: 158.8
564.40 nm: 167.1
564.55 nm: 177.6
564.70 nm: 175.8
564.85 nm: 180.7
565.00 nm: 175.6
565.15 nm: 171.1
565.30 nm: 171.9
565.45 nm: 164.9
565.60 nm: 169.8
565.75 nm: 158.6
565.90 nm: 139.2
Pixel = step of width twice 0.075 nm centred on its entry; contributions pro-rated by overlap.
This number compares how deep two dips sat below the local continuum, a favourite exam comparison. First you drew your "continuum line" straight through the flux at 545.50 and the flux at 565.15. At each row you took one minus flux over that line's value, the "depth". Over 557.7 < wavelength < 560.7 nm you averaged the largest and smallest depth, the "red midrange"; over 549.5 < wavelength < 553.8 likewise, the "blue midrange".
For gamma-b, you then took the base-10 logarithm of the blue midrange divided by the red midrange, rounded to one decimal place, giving 1.4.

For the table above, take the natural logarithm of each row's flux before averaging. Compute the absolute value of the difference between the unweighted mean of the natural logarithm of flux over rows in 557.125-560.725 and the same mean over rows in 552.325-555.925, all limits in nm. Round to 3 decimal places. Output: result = 0.035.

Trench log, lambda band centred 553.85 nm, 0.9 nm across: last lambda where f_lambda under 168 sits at 553.90 nm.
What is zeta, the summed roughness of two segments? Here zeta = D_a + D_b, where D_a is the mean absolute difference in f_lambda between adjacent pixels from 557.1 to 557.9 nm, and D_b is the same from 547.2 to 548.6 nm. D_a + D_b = 36.0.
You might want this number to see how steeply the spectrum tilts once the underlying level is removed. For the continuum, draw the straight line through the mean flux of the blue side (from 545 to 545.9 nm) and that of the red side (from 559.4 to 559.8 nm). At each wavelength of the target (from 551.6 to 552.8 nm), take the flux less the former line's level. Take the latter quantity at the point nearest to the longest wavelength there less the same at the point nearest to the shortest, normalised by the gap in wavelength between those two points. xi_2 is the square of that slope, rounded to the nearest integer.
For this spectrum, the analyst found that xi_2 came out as 12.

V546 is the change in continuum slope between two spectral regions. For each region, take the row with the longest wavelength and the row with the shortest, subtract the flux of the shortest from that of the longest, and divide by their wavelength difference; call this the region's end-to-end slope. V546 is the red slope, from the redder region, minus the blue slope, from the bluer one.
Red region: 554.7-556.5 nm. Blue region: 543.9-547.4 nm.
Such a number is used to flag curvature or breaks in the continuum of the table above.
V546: 4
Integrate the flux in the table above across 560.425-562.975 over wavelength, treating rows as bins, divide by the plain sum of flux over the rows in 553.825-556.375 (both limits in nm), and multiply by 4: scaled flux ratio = 0.596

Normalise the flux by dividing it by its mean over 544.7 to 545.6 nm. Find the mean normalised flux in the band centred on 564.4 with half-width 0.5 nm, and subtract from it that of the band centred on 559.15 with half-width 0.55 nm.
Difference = 0.08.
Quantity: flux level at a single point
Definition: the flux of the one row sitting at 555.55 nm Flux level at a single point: 171.7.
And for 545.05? 170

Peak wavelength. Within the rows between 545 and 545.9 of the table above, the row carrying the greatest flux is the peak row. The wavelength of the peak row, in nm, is 545.80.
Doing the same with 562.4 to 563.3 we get 562.75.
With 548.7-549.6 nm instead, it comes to 549.25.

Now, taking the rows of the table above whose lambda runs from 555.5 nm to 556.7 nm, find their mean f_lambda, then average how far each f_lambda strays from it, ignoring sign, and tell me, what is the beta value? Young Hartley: 5.3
